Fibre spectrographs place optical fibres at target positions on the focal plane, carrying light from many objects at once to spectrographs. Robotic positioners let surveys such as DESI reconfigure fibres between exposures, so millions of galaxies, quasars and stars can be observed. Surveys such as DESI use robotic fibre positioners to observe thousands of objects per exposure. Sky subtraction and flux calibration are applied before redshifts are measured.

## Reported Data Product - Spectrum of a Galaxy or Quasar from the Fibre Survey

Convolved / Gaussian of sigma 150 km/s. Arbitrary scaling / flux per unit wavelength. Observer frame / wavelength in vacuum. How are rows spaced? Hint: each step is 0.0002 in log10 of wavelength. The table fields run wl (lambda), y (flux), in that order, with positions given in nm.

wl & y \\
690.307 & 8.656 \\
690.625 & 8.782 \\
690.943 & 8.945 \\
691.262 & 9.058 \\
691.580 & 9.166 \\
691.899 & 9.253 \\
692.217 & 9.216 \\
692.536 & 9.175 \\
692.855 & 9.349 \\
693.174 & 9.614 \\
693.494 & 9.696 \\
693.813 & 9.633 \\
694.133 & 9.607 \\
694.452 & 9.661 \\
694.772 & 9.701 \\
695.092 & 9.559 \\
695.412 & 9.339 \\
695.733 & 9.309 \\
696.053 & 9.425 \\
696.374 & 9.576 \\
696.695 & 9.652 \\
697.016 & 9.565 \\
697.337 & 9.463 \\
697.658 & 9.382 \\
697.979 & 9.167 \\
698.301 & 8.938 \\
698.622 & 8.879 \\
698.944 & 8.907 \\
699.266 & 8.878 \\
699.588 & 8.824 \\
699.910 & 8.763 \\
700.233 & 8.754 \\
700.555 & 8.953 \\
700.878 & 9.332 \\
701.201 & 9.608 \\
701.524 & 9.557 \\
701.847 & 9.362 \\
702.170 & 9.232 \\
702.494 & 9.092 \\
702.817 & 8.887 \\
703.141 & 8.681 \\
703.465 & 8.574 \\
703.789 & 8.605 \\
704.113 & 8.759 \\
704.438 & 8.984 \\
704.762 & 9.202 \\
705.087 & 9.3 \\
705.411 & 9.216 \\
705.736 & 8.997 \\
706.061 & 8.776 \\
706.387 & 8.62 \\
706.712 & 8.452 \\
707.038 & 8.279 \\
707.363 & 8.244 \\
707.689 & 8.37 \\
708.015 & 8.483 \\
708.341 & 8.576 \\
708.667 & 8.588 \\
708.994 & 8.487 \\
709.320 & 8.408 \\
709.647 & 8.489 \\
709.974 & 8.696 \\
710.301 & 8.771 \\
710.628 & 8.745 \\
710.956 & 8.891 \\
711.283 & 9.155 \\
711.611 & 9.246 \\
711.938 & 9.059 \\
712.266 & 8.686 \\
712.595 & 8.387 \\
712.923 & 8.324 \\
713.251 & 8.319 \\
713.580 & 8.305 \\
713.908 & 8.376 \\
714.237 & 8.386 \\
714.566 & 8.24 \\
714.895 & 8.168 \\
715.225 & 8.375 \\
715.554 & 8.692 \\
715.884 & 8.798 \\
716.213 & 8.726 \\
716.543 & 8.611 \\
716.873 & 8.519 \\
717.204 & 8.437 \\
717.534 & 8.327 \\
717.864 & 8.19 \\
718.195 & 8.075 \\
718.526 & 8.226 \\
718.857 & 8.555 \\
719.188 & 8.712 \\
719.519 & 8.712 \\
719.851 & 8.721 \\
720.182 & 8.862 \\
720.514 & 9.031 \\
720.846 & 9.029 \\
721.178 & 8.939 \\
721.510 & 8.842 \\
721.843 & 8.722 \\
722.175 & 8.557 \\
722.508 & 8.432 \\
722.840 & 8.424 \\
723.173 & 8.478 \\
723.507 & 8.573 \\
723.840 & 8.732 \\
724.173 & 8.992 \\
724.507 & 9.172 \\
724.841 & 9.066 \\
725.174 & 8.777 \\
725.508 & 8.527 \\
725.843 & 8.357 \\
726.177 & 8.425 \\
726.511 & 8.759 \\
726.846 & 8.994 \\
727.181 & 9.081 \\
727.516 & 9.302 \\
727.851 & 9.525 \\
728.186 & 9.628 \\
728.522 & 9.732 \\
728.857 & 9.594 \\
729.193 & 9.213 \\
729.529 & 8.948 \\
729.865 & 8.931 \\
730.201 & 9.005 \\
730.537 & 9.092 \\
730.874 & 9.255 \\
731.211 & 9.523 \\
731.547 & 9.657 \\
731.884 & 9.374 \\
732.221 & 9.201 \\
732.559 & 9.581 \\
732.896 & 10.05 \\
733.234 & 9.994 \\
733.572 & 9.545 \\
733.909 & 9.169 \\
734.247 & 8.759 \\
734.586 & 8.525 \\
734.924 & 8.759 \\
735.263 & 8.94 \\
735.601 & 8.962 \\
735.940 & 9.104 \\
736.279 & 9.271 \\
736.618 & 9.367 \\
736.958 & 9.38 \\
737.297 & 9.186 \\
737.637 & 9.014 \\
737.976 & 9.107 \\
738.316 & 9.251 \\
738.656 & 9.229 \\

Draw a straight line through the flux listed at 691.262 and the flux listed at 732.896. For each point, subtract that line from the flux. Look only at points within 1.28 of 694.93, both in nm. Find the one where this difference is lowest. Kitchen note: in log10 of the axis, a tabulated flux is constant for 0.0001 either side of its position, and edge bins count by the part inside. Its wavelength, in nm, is 695.733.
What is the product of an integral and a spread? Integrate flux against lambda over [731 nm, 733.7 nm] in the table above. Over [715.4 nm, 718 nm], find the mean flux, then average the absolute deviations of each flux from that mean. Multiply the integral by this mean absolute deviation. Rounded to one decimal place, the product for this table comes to 4.4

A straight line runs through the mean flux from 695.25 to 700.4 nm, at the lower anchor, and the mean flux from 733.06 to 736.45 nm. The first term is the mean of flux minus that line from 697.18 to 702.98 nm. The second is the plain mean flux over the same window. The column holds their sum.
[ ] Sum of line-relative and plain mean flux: 9.0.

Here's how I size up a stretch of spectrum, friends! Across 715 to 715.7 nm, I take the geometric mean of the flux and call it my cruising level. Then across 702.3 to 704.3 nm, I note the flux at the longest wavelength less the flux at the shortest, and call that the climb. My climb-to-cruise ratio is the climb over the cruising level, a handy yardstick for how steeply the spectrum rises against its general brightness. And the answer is -0.04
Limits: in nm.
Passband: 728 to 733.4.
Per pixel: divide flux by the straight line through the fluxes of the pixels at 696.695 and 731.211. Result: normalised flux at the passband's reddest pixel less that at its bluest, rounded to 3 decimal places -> 0.040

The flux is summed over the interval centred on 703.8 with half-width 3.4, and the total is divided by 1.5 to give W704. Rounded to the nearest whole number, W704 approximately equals 126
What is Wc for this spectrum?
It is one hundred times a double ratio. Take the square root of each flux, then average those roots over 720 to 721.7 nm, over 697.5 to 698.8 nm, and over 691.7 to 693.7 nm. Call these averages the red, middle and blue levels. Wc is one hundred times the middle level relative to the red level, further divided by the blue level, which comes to 32.9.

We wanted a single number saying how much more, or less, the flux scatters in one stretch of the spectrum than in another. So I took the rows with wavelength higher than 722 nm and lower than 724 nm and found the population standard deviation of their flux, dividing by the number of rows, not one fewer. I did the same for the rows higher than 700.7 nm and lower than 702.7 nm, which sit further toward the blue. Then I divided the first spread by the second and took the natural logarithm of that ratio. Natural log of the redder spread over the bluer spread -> -0.52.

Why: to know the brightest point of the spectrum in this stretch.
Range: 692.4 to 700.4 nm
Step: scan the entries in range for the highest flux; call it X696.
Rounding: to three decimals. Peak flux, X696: 9.701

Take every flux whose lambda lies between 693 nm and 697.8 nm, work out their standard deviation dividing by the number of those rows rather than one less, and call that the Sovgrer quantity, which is 0.125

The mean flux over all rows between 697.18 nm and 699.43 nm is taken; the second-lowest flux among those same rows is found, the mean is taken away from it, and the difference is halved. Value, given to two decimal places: -0.10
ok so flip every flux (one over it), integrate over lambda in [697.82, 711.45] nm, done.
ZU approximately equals 1.54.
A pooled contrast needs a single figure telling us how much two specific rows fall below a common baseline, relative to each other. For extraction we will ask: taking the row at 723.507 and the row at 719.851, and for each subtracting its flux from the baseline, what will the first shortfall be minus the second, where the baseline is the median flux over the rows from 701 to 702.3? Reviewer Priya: 0.1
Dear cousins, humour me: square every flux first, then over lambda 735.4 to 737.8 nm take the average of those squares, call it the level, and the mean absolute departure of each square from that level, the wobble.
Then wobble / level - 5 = -4.97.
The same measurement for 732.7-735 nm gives -4.89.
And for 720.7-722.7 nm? -4.96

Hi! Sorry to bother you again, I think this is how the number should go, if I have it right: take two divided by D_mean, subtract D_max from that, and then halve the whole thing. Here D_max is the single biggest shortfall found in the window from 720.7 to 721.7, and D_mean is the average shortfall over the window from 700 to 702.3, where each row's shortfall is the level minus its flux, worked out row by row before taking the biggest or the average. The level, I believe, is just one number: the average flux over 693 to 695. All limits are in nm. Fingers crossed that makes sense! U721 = 2.1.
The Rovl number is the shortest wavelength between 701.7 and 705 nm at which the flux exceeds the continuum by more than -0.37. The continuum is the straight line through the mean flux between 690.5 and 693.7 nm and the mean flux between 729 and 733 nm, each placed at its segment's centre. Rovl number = 701.847 nm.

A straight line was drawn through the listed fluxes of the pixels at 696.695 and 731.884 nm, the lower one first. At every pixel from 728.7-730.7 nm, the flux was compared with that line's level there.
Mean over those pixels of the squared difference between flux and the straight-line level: 0.12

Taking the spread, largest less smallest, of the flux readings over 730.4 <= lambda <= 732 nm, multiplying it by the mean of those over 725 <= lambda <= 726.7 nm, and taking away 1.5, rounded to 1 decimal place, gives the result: 3.3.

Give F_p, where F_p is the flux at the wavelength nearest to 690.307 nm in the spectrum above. 8.656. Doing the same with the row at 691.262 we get 9.058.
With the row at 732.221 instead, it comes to 9.201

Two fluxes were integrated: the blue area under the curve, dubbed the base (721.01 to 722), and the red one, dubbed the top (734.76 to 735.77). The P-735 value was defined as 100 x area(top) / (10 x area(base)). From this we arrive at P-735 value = 10.3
